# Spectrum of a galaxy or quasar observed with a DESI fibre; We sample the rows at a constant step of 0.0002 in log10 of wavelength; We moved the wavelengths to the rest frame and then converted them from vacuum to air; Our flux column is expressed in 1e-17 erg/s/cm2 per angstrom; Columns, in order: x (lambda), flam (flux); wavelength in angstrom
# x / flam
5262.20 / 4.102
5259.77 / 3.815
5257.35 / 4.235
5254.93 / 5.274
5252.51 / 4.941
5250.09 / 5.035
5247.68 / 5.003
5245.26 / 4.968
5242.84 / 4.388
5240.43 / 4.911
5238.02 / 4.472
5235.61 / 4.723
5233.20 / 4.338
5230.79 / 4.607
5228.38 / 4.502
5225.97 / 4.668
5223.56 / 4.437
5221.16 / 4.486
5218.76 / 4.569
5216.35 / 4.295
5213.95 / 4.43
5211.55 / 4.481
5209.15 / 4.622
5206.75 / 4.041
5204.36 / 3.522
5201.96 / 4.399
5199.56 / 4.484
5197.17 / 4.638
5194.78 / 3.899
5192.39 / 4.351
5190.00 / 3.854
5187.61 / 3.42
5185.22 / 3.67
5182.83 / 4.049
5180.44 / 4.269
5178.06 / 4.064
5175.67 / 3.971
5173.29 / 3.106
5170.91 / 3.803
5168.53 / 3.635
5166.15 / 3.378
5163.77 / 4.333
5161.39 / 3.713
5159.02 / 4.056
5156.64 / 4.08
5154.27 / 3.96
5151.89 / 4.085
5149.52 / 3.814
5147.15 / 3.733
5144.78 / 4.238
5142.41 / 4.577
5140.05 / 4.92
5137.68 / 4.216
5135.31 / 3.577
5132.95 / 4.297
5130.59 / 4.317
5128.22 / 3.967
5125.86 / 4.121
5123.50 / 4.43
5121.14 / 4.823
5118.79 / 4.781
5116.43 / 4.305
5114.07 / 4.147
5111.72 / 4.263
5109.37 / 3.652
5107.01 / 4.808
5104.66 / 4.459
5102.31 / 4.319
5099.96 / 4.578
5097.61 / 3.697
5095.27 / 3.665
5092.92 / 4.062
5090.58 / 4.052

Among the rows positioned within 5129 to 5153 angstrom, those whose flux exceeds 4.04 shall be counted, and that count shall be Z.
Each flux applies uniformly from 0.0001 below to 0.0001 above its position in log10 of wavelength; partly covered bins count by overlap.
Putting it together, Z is 7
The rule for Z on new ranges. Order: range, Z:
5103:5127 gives 9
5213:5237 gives 10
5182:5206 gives 5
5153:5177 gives 3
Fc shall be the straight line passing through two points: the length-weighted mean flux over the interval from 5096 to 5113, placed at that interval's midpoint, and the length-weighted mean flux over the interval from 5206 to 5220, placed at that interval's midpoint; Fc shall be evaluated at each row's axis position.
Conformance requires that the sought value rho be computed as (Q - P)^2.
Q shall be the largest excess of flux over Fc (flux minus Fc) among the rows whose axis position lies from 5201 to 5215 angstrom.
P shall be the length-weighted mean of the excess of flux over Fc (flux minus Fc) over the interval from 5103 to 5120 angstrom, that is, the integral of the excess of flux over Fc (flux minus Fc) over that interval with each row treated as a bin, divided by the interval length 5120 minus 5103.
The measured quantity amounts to 0.01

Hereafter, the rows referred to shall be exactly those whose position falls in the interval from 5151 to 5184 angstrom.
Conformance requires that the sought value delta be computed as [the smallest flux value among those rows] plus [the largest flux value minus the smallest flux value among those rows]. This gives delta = 4.33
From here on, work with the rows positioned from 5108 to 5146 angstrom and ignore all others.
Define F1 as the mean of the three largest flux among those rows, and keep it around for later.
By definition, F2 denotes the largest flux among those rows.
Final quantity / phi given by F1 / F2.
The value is 0.984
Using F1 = 4.84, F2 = 4.92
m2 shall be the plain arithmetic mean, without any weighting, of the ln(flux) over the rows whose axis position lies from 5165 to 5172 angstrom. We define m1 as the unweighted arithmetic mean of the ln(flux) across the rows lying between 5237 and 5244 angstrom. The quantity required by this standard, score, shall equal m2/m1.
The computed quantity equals 0.84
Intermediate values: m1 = 1.52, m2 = 1.28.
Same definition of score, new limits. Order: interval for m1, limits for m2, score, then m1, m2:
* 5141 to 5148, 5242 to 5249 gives 1.10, 1.43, 1.56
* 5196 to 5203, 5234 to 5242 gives 1.03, 1.51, 1.55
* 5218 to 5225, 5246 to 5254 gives 1.07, 1.50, 1.61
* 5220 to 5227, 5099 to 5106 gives 0.99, 1.51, 1.49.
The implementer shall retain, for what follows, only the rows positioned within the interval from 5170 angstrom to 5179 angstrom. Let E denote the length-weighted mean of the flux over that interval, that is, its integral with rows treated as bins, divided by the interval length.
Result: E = 3.7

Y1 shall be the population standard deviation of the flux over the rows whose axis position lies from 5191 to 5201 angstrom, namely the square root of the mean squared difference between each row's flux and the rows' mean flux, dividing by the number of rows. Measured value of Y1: 0.28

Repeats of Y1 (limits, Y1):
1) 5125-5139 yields 0.25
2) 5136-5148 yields 0.40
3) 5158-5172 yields 0.31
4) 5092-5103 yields 0.35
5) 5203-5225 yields 0.32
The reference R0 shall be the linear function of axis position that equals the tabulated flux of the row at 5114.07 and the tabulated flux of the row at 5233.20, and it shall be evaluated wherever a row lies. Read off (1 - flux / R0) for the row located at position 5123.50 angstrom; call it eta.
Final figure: -0.06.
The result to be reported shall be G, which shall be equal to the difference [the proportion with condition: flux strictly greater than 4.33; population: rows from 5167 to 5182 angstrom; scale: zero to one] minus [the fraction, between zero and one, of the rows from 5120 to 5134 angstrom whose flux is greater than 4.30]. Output -0.5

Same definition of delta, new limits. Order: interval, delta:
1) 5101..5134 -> 4.82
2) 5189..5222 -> 4.64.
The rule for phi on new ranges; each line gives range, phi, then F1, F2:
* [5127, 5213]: 0.961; 4.73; 4.92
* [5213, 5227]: 0.980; 4.57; 4.668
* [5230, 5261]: 0.968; 5.10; 5.274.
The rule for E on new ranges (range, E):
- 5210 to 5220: 4.4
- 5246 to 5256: 5.1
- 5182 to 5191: 3.7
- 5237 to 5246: 4.7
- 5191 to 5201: 4.3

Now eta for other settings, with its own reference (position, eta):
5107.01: -0.16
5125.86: 0.01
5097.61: 0.10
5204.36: 0.18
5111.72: -0.03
